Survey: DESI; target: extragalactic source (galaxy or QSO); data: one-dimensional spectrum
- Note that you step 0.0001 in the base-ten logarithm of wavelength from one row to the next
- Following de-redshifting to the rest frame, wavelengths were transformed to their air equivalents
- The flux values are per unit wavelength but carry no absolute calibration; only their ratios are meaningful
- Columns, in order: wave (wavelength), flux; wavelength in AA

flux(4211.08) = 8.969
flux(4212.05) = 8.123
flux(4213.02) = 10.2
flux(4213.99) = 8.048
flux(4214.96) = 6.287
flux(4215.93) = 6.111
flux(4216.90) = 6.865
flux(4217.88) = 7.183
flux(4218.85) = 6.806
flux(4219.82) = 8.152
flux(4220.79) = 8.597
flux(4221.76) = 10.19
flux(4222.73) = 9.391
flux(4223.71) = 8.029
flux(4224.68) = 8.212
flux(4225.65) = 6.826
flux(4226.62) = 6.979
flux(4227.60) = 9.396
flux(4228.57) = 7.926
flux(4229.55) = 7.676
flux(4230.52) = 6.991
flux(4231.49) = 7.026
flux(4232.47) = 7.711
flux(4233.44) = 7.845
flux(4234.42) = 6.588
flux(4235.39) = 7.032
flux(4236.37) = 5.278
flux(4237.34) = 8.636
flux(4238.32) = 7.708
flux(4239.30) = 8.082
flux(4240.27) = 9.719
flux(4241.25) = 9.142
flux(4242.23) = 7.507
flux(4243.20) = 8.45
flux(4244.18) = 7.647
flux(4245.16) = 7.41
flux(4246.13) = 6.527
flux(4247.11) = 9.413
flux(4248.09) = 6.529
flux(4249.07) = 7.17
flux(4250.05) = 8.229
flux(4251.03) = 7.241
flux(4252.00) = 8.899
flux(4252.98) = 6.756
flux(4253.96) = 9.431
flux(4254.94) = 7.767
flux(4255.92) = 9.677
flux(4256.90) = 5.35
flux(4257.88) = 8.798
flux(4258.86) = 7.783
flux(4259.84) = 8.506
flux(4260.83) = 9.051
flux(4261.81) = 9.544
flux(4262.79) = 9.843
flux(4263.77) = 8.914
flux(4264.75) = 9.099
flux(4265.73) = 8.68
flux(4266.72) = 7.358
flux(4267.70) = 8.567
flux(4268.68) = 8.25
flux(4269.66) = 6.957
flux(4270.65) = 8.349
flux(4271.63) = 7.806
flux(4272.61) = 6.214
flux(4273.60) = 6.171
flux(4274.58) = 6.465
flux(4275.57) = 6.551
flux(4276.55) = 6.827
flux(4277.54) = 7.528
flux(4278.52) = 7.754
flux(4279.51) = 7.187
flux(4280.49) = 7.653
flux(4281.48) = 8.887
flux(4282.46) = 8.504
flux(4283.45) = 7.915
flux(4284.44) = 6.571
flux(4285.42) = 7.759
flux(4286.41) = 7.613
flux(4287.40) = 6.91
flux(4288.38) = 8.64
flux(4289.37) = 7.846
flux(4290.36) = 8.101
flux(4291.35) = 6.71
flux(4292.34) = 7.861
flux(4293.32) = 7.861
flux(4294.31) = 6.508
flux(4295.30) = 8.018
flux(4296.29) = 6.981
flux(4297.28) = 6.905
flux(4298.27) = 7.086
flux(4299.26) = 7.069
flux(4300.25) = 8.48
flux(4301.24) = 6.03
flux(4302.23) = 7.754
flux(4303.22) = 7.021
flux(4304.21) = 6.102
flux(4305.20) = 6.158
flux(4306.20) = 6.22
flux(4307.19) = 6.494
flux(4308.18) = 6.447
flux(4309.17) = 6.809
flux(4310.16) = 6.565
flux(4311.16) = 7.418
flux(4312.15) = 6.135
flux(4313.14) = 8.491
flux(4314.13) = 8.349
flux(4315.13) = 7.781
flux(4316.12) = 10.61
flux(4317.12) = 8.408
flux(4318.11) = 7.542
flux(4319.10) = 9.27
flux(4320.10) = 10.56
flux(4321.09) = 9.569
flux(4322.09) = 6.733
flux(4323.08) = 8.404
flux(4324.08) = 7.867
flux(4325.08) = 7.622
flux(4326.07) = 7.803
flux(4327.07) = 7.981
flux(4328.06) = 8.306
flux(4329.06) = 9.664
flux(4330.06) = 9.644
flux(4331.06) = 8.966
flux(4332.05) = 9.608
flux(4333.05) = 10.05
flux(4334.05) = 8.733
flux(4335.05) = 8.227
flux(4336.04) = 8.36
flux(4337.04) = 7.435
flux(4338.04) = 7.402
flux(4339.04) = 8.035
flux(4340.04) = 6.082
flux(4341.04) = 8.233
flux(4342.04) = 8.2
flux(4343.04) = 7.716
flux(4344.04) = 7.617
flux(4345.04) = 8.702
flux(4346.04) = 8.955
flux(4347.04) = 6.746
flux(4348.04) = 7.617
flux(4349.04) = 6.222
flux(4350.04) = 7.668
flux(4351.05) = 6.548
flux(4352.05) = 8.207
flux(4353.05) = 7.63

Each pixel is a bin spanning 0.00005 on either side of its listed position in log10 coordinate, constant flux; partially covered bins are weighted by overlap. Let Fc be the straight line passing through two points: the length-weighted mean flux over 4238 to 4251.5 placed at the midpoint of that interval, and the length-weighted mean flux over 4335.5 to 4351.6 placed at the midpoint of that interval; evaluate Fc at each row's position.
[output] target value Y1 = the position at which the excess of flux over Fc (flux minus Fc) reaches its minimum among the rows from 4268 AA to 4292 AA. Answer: 4273.60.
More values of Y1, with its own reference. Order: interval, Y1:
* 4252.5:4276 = 4256.90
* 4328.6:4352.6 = 4340.04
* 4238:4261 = 4256.90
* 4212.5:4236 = 4215.93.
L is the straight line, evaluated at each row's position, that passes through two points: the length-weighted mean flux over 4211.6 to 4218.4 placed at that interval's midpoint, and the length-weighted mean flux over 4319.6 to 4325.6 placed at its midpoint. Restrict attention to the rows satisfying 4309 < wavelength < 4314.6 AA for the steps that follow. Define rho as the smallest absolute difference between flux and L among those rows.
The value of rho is 0.03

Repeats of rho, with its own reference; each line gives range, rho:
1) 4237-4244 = 0.02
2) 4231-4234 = 0.03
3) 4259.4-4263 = 0.59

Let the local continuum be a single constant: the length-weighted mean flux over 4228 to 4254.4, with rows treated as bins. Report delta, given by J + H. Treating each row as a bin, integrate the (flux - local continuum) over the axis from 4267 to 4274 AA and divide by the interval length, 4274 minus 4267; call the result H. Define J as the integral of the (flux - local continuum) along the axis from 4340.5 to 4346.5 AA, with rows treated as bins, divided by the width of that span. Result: 0.25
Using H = -0.24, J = 0.5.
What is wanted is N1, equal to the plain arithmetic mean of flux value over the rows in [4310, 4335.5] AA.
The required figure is 8.5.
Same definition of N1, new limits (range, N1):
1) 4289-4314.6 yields 7.1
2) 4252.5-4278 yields 7.9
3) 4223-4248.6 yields 7.7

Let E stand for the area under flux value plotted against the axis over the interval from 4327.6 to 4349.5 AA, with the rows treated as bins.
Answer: 180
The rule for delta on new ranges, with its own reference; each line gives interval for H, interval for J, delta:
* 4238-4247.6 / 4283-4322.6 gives 0.24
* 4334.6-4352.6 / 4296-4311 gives -0.97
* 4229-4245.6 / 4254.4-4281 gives 0.10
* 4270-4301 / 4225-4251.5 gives -0.37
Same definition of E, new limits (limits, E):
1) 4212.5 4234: 168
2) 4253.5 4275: 175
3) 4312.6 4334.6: 192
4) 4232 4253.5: 166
